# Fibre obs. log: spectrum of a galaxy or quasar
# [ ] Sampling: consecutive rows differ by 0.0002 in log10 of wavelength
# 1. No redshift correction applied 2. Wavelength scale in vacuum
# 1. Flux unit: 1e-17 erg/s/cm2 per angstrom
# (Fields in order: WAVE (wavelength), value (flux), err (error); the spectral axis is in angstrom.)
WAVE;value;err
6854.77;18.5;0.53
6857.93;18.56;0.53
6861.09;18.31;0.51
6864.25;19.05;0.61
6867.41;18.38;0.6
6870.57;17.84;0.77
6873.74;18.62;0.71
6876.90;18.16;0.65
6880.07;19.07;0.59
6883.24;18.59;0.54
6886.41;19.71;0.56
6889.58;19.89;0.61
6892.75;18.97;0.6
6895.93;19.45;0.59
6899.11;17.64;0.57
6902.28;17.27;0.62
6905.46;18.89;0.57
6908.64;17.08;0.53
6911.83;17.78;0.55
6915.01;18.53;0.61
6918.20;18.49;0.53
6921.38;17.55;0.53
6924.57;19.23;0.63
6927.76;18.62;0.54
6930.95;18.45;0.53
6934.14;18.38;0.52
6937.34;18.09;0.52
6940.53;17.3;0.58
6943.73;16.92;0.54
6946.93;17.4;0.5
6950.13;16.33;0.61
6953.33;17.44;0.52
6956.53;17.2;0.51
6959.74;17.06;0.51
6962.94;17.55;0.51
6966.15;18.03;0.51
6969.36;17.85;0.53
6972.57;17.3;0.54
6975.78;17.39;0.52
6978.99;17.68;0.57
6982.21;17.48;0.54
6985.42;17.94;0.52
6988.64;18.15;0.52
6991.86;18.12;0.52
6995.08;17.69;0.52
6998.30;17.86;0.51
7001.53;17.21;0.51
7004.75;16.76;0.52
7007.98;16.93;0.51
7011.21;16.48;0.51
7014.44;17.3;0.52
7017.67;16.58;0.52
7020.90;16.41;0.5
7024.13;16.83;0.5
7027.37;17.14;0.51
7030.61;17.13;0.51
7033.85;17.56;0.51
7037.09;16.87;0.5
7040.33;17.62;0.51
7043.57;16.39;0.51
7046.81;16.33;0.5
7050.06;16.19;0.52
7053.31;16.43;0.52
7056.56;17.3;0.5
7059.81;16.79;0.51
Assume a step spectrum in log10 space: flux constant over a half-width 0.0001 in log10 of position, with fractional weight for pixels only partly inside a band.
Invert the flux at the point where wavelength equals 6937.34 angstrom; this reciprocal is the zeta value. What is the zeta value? 0.0553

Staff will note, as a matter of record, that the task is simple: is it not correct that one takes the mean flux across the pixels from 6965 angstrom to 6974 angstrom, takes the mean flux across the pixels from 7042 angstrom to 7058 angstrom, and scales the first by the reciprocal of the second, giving 1.07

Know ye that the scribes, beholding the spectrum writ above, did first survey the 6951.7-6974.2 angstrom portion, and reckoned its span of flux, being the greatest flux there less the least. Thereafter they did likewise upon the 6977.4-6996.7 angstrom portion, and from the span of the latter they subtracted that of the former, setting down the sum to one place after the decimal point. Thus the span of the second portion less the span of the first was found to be -0.3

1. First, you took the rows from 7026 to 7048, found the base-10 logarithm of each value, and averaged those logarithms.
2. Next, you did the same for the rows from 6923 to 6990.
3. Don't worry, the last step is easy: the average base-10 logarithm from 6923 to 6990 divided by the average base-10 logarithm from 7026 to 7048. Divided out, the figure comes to 1.01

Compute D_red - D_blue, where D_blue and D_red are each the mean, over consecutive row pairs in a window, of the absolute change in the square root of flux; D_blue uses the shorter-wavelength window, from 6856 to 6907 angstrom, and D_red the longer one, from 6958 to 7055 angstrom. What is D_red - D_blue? -0.0407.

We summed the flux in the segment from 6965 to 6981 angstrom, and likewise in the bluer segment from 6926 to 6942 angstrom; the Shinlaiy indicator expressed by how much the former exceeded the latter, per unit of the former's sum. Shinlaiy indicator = -0.03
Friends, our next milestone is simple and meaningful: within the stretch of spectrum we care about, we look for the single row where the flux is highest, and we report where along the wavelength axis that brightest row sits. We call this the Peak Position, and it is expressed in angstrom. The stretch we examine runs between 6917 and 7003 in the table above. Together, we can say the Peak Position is 6924.57 angstrom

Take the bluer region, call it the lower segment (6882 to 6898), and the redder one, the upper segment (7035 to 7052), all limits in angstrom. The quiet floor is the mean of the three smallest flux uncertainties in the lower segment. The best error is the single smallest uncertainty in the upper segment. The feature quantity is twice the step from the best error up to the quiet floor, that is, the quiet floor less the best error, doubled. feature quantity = 0.13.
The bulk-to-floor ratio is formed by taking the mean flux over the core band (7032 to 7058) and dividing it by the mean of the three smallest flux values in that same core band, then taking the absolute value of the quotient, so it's 1.03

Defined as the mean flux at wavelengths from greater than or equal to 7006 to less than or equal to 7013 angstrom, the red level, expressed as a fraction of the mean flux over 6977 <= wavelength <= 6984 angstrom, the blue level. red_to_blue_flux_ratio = 0.95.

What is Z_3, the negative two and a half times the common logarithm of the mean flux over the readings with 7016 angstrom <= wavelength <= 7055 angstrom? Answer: -3.06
